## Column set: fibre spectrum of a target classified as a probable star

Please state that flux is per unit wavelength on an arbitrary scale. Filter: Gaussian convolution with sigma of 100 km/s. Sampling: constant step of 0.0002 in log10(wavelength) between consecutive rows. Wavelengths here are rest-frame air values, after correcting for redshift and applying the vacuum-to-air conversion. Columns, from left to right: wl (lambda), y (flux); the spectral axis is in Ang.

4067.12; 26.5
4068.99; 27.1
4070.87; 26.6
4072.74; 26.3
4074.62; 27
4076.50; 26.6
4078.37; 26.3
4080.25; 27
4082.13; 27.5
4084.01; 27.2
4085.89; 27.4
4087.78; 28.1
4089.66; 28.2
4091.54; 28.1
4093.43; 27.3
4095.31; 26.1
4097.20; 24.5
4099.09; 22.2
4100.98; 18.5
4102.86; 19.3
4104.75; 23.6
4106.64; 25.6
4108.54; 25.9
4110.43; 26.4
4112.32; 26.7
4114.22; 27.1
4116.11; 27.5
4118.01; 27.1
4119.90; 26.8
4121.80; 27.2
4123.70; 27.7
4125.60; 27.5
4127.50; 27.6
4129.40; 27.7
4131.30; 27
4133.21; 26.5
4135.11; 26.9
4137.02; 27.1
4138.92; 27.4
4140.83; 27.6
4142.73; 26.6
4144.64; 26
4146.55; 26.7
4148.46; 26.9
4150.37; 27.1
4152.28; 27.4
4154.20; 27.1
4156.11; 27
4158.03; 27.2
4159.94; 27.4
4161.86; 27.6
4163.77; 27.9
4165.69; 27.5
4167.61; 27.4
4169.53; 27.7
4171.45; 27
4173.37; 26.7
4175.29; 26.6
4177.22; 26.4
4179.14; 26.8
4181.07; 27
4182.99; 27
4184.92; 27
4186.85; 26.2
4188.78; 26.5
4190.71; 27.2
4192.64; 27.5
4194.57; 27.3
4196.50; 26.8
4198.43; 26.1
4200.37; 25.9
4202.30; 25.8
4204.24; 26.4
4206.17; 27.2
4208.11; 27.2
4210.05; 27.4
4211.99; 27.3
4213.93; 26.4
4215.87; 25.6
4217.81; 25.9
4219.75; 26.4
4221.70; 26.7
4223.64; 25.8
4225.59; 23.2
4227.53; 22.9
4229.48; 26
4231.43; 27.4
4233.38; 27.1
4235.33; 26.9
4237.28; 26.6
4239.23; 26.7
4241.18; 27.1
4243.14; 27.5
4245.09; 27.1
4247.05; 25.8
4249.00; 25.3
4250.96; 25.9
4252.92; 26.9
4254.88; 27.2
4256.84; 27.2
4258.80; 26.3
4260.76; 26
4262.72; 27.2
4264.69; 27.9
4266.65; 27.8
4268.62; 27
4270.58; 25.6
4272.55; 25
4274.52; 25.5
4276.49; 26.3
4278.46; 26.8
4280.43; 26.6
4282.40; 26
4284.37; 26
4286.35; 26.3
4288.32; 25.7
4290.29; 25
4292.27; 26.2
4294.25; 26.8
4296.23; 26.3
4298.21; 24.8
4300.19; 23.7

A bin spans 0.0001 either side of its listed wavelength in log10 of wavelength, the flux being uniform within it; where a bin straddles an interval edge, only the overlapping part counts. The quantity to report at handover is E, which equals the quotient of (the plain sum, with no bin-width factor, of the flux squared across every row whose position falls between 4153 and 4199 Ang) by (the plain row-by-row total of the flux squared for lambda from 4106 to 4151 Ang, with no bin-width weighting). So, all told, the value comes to 1.01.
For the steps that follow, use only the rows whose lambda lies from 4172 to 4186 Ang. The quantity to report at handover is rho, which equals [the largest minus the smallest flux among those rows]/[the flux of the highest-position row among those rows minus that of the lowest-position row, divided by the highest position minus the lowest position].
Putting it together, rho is 23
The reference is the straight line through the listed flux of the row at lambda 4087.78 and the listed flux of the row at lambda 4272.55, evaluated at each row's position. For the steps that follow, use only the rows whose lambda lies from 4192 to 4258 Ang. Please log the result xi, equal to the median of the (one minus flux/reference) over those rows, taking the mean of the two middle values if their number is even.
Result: -0.035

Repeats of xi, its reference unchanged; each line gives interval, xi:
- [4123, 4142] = -0.004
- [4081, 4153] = 0.019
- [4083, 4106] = 0.051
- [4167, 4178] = -0.006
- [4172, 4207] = -0.009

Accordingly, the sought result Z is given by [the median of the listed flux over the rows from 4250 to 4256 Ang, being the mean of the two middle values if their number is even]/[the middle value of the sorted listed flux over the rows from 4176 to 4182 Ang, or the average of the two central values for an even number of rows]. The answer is 1.00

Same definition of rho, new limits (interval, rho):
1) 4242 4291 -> -55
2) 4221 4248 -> -130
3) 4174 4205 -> -246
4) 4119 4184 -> 599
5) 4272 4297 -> 33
